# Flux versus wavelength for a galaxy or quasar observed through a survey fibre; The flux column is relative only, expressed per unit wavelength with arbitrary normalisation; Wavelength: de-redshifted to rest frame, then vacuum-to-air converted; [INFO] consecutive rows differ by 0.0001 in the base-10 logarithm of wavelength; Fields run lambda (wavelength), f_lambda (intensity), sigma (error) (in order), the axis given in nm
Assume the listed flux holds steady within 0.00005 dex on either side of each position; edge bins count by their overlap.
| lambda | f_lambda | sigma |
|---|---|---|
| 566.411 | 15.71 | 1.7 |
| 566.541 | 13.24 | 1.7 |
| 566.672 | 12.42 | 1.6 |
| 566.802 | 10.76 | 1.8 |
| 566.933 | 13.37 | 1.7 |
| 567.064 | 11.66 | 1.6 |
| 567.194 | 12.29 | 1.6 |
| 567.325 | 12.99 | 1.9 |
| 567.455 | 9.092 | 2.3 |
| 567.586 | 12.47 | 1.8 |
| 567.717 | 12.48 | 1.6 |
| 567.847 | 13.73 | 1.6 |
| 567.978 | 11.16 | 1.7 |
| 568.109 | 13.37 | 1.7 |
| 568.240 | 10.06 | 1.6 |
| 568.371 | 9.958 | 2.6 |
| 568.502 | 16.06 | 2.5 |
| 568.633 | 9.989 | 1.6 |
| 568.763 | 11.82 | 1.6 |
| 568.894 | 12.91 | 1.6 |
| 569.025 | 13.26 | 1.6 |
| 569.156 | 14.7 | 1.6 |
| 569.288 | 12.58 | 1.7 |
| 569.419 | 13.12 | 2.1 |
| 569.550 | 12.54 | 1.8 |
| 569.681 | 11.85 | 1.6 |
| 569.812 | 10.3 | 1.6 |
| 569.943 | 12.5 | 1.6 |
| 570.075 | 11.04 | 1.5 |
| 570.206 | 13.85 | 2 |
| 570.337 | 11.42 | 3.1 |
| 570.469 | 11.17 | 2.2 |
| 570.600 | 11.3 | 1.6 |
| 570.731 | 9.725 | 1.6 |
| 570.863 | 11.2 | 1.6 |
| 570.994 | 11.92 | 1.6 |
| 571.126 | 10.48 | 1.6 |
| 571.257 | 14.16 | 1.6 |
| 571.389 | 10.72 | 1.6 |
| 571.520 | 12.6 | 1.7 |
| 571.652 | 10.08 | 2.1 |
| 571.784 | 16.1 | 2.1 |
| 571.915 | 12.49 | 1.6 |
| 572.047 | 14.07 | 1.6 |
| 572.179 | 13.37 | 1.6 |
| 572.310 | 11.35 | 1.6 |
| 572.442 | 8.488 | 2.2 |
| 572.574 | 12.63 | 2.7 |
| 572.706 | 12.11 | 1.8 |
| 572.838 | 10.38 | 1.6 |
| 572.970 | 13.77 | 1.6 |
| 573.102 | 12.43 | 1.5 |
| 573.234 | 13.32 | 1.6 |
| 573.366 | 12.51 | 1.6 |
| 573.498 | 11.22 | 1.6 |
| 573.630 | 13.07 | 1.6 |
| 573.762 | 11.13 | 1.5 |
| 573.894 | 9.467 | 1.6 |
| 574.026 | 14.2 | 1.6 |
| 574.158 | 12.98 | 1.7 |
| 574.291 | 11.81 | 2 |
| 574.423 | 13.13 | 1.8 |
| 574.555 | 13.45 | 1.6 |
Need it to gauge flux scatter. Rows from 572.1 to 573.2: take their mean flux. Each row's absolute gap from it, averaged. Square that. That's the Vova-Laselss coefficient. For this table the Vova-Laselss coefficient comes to 1.71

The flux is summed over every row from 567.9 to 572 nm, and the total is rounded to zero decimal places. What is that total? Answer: 374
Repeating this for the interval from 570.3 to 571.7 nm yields 125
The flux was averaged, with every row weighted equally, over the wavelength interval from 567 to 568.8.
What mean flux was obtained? 11.9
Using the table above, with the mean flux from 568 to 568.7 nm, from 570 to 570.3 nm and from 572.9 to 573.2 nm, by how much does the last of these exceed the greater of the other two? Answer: 0.7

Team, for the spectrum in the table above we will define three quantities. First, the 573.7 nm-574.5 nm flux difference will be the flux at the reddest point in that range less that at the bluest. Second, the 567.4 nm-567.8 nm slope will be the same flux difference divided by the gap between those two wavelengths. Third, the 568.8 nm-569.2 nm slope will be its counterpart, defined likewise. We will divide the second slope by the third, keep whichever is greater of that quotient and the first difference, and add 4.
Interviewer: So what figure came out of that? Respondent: 6.0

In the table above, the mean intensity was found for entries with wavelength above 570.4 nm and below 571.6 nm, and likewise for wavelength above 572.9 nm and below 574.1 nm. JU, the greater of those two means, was 12.3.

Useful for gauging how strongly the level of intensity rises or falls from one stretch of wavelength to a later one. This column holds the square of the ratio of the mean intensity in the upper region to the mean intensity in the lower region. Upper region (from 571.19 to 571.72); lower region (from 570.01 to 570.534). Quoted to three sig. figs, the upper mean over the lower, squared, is 1.00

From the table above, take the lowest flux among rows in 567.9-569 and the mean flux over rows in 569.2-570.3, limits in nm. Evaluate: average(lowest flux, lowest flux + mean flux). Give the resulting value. 16.1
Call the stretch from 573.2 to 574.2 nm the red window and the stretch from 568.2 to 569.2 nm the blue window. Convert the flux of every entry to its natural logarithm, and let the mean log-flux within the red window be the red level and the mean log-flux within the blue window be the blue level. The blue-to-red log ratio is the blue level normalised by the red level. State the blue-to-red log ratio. 1.00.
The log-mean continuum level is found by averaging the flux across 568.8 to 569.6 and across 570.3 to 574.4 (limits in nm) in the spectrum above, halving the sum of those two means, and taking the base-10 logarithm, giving 1.10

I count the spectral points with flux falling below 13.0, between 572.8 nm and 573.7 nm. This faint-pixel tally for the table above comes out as 4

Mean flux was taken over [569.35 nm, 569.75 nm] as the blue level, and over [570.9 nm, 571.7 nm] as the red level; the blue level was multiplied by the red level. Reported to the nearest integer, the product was 146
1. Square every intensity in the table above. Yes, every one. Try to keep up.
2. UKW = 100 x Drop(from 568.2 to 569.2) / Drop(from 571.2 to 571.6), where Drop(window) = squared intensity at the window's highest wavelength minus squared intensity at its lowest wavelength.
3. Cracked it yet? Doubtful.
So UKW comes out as -275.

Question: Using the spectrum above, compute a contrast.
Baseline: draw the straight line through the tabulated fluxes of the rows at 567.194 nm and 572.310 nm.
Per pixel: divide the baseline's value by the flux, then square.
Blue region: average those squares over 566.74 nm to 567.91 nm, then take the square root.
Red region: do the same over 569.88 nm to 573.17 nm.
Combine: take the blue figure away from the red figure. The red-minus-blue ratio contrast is -0.05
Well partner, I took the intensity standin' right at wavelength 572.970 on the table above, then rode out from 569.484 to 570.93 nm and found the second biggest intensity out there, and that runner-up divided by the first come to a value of 0.91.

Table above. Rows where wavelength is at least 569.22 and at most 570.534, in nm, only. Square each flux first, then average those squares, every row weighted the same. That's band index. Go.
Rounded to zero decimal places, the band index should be 146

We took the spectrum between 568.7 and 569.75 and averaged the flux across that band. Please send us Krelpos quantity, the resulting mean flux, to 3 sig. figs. 12.8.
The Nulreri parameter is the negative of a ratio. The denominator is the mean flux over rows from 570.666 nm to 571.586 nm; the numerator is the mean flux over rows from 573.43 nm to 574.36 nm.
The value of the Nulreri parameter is -1.04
